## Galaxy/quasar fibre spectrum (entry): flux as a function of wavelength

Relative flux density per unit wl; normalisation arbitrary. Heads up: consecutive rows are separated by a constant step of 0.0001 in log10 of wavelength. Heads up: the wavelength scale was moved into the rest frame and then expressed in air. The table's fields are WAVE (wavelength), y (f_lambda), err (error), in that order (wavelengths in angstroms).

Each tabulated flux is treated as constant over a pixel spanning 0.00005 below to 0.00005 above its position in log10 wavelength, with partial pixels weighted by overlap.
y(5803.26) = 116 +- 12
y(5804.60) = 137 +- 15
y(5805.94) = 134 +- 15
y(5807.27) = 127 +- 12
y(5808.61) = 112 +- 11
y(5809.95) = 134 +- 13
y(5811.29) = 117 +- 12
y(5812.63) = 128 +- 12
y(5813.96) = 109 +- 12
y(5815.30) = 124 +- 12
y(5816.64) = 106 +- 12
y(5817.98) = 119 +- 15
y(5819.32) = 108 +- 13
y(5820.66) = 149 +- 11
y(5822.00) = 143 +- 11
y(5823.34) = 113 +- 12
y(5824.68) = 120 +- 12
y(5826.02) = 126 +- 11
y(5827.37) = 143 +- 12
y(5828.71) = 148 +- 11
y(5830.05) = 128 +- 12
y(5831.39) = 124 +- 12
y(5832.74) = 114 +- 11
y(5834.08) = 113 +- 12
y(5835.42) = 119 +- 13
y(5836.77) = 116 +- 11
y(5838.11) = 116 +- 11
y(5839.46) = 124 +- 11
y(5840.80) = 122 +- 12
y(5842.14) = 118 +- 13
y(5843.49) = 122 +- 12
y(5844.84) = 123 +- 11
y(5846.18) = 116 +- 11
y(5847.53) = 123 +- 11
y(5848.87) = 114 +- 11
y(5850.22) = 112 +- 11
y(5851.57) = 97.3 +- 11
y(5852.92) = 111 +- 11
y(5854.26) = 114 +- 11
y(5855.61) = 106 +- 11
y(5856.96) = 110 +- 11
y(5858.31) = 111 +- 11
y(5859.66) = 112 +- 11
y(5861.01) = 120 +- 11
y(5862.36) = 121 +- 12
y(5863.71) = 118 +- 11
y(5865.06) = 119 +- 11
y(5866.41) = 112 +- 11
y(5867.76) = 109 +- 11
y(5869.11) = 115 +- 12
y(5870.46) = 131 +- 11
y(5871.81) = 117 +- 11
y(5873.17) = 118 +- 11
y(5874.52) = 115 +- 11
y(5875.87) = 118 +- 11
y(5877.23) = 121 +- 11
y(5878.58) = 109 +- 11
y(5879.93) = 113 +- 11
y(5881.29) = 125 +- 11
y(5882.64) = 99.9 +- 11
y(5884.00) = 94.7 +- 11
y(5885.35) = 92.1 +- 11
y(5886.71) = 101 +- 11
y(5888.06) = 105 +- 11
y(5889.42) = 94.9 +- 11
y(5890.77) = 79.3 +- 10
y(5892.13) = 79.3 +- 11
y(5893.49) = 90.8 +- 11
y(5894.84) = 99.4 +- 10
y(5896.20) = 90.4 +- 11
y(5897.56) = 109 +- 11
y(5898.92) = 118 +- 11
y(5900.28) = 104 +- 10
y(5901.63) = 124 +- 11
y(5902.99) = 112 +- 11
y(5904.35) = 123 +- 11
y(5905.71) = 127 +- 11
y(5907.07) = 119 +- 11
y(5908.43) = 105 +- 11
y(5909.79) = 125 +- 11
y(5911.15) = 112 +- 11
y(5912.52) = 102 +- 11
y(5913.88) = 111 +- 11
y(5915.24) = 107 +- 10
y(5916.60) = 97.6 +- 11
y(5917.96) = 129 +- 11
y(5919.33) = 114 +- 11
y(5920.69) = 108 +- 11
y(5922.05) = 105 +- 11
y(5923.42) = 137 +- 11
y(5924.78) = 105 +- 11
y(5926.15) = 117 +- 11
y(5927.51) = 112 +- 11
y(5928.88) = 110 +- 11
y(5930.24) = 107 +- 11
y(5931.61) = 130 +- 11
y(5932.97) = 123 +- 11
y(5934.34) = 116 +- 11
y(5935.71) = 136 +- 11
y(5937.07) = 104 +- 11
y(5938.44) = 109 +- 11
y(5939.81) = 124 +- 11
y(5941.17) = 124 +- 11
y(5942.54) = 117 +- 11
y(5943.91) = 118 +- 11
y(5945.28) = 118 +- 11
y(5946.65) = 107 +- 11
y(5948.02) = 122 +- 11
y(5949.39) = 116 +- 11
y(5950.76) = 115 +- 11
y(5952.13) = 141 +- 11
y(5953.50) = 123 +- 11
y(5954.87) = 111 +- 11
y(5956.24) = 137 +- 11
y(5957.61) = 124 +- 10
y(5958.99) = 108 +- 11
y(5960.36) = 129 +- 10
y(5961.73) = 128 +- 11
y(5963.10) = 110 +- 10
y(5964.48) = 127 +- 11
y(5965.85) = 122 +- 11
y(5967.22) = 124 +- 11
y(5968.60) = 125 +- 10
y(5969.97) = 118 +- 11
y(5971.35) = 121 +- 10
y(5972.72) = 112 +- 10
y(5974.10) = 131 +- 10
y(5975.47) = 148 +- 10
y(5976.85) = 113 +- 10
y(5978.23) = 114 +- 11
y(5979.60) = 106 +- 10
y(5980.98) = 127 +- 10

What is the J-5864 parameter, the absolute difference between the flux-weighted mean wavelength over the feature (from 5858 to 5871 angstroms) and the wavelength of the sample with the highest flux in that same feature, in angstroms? 6.0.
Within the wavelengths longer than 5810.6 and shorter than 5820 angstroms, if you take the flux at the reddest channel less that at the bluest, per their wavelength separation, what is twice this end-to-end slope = -2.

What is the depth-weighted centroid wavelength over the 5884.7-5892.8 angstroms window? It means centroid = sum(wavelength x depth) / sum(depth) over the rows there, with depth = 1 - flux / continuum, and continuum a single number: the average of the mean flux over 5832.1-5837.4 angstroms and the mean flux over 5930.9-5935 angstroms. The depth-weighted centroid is 5889.3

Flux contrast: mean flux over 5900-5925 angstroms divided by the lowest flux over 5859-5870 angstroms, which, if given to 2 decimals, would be 1.05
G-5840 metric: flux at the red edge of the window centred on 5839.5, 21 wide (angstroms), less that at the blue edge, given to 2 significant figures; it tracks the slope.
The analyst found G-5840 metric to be -14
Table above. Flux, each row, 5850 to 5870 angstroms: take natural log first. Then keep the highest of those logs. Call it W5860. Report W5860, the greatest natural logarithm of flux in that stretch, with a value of 4.80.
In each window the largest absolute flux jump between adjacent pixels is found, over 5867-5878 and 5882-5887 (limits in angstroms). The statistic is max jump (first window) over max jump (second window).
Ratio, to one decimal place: 1.8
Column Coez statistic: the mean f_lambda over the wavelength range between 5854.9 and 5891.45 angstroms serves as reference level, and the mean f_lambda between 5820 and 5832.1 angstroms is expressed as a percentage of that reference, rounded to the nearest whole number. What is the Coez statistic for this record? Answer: 120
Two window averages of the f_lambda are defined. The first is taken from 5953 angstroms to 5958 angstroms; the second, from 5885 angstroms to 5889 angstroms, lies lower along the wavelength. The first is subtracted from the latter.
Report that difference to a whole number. -24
